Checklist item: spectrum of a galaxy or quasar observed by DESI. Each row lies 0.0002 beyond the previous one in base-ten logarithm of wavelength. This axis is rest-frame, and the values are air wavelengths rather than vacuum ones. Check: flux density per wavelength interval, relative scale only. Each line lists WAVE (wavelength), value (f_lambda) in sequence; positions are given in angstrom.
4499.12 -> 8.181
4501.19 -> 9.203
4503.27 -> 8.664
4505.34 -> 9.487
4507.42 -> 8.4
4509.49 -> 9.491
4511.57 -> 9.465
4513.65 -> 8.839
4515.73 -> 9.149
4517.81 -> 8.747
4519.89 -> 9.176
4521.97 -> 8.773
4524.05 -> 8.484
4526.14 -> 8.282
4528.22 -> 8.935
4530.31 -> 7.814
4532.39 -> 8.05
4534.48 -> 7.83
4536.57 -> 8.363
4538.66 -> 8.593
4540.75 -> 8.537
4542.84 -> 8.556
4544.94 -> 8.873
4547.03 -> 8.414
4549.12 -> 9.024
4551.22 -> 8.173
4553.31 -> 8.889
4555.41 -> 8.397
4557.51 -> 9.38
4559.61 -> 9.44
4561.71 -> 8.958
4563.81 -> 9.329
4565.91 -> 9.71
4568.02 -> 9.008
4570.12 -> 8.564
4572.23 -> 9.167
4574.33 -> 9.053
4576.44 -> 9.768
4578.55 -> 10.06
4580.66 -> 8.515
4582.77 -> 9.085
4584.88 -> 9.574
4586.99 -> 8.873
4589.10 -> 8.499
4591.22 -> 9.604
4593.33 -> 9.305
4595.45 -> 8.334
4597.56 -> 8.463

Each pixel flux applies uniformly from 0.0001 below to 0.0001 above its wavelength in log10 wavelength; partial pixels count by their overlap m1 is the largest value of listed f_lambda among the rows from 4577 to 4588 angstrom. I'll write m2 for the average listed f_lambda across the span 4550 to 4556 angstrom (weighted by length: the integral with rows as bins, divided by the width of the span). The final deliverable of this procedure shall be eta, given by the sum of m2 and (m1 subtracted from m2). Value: 7.0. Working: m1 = 10.06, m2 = 8.5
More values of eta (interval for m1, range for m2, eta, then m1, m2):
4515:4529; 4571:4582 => 9.4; 9.176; 9.3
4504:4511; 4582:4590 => 8.6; 9.491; 9.0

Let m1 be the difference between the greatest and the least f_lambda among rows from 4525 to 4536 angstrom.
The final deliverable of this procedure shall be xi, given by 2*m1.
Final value 2.2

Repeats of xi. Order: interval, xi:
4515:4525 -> 1.4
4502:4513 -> 2.2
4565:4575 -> 2.3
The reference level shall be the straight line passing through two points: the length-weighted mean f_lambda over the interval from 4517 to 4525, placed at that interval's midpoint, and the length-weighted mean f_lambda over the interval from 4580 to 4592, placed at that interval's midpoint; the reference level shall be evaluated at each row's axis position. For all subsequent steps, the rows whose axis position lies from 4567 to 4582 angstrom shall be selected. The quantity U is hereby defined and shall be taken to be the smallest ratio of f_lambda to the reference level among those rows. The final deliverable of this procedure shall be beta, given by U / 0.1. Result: 9.5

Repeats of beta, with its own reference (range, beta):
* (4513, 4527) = 9.4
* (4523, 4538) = 8.8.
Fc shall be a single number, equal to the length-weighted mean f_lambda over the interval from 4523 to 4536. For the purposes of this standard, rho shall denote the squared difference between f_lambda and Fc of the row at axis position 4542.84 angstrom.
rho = 0.1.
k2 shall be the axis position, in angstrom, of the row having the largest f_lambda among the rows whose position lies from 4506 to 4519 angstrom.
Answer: 4509.49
